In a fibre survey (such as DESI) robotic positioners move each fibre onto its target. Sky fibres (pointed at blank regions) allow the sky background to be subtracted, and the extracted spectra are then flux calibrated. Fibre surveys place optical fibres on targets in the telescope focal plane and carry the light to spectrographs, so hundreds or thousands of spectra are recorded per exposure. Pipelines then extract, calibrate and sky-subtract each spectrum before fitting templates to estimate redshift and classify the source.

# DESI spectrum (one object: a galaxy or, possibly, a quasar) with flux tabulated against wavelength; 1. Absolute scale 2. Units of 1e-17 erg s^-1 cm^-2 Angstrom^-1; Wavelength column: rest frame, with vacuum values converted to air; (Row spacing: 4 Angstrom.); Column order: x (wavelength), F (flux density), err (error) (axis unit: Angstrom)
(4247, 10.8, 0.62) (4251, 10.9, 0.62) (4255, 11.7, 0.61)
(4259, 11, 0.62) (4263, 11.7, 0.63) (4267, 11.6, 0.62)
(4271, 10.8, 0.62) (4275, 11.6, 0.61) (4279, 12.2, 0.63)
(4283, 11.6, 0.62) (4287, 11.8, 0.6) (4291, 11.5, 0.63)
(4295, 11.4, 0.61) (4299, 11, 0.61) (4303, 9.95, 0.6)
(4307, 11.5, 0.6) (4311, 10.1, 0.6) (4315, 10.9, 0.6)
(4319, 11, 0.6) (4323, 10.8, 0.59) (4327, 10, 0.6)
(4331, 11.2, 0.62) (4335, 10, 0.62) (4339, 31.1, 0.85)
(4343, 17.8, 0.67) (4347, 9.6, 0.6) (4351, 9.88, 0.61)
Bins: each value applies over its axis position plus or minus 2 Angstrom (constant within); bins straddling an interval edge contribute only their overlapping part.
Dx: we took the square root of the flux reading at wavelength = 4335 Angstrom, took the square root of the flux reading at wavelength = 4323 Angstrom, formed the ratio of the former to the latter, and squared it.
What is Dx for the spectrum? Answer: 0.93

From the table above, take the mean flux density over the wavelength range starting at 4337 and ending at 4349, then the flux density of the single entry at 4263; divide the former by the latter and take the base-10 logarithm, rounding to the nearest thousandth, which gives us 0.222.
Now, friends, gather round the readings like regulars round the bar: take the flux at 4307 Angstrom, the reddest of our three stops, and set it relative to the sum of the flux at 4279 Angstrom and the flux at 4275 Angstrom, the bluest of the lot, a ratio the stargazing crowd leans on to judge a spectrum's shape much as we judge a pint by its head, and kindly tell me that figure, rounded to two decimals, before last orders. 0.48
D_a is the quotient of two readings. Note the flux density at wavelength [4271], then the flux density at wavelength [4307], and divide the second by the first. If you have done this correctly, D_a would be 1.06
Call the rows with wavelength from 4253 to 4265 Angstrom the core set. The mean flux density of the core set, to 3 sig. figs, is 11.5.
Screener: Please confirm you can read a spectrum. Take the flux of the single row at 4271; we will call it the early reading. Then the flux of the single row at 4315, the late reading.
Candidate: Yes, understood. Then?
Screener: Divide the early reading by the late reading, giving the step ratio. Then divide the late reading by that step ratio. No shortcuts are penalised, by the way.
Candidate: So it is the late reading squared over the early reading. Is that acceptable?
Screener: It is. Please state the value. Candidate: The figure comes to 11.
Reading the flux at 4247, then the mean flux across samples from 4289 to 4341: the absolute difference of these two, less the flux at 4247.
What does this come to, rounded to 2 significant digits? -9.3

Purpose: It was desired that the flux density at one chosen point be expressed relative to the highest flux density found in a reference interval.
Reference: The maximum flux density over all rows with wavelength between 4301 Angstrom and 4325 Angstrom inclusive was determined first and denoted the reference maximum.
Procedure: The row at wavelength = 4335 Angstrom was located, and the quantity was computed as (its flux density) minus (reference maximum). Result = -1.5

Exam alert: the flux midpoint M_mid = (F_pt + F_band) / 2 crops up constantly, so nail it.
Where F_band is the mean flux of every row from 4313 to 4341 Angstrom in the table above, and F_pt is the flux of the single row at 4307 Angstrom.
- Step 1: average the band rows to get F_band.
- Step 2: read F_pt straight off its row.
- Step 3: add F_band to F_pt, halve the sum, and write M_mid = 12.5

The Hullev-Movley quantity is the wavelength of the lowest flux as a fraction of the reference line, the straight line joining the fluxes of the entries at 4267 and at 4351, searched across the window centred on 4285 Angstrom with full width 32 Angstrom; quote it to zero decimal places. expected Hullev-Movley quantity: 4271 Angstrom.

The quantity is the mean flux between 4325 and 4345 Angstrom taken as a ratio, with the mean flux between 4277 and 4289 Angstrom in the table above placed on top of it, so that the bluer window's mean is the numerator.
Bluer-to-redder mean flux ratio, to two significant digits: 0.74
